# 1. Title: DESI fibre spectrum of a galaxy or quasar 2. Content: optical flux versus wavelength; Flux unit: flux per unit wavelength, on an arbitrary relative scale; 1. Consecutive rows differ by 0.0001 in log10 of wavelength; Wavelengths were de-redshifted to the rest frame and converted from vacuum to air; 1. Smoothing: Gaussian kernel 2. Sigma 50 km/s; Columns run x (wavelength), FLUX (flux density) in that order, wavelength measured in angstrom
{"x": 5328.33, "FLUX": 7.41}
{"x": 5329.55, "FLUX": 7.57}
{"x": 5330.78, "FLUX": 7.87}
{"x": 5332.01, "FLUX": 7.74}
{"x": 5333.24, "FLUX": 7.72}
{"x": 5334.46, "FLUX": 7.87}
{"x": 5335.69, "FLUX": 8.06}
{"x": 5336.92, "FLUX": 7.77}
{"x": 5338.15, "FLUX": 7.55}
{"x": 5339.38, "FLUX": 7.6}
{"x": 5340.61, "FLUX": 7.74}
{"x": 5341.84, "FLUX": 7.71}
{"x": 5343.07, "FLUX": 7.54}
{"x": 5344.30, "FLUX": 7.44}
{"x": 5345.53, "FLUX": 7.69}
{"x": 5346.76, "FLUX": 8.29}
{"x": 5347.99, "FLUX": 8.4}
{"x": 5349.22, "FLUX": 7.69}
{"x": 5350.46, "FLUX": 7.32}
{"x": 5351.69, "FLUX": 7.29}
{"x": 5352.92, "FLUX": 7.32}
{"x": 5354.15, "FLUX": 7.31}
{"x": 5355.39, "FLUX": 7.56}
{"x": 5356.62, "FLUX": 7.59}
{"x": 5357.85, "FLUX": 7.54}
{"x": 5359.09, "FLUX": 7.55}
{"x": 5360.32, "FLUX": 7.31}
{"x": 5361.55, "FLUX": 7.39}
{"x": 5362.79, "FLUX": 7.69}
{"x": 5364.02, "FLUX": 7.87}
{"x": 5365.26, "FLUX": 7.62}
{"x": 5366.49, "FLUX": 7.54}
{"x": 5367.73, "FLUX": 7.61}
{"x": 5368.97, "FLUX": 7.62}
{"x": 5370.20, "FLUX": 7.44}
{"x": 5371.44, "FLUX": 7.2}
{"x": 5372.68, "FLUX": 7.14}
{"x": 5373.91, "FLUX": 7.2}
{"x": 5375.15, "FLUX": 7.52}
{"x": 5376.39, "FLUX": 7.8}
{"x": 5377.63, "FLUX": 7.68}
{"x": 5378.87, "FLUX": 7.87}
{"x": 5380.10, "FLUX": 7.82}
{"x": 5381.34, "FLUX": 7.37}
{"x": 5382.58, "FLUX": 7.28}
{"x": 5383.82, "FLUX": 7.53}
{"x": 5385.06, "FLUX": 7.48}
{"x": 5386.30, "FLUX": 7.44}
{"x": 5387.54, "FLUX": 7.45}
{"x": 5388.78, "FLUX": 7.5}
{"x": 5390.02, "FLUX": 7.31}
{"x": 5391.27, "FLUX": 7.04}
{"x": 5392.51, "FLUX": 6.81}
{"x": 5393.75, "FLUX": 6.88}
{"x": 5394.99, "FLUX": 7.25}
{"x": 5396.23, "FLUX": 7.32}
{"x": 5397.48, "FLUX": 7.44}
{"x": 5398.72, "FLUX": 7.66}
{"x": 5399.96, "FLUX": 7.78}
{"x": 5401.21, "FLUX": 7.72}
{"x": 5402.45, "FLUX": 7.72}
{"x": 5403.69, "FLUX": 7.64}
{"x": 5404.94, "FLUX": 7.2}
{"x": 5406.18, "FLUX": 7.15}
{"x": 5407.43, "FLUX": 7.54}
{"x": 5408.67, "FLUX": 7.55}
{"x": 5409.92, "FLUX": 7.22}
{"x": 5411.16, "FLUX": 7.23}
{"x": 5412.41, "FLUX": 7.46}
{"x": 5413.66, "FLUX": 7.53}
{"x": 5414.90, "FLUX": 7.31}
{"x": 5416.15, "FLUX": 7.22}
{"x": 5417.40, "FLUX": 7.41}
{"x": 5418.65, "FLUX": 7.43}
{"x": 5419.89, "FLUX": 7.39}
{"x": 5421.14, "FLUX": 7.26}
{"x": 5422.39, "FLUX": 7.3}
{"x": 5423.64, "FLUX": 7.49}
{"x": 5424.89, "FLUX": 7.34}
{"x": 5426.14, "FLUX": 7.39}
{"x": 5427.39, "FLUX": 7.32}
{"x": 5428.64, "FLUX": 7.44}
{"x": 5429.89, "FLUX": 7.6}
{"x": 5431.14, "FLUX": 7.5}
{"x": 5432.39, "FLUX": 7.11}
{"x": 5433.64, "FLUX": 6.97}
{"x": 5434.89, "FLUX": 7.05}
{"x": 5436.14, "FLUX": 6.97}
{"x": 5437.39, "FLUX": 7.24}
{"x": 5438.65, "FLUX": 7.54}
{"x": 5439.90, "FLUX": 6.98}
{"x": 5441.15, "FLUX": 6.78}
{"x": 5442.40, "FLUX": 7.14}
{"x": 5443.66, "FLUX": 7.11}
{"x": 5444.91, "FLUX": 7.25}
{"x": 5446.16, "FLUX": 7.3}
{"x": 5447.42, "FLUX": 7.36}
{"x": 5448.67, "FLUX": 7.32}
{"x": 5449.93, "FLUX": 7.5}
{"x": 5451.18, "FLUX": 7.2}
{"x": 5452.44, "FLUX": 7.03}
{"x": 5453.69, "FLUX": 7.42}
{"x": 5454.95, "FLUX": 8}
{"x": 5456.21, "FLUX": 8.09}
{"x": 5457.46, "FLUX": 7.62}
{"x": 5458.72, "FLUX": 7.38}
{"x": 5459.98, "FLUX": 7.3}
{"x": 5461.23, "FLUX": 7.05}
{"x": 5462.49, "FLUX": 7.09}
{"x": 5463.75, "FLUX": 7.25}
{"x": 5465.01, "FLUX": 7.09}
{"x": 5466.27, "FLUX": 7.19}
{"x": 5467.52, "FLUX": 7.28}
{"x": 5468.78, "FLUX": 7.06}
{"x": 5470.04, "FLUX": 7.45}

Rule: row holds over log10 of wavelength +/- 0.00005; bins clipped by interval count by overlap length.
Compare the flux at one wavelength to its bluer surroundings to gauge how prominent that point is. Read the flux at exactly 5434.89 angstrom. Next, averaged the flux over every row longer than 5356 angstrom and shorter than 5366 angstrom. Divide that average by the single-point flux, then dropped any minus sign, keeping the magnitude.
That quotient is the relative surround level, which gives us 1.07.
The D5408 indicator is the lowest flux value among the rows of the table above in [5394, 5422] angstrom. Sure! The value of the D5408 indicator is 7.15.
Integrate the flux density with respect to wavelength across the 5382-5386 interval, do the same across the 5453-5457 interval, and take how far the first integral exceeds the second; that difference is -2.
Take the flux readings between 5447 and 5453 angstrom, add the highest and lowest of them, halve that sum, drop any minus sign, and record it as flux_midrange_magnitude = 7.265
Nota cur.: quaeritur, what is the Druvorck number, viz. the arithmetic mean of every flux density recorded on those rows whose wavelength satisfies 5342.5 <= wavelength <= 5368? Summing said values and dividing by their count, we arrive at 7.60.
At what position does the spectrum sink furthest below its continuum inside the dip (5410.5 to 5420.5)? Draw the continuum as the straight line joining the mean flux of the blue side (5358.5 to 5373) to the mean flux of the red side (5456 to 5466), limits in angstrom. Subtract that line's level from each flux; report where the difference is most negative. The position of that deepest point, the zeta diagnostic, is 5416.15 angstrom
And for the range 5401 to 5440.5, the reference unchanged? 5433.64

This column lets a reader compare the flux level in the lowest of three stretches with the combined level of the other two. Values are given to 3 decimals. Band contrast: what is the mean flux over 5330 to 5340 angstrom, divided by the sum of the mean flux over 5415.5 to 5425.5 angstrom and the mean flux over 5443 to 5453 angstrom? 0.532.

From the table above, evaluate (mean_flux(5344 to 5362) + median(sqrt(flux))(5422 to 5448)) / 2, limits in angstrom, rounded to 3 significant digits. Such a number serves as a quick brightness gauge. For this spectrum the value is 5.14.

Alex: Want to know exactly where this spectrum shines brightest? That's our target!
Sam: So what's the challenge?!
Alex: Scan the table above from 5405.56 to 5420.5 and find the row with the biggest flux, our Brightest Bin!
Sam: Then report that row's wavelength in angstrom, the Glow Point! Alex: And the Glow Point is 5408.67 angstrom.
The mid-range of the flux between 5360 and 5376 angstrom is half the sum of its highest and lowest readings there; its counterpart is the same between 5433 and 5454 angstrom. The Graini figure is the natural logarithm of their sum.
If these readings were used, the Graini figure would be 2.69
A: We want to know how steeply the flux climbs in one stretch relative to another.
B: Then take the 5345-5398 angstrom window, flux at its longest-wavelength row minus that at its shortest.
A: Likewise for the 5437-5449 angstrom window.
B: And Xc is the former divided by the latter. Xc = -3.1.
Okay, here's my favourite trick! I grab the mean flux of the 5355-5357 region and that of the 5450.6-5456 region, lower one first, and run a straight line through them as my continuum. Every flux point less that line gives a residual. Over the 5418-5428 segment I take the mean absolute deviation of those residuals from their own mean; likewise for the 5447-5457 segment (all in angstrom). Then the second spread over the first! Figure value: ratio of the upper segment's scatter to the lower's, 4.8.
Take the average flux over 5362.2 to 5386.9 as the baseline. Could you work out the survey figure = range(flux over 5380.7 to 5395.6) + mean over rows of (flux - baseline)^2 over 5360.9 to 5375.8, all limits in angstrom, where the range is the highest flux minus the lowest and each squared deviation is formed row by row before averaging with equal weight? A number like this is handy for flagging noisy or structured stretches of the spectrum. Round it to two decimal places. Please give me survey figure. 0.77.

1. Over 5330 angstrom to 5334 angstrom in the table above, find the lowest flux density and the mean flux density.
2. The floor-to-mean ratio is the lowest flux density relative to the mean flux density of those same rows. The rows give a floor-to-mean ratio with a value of 0.993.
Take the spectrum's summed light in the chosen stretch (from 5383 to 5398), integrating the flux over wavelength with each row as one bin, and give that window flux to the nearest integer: 109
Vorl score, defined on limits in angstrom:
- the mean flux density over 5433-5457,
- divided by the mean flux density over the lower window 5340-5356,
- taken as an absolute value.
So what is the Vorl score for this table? 0.95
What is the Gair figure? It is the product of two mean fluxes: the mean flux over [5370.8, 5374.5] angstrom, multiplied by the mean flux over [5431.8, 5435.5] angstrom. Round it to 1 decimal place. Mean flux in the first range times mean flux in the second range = 50.6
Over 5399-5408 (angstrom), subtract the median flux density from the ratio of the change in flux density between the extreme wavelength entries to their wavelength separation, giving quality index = -7.7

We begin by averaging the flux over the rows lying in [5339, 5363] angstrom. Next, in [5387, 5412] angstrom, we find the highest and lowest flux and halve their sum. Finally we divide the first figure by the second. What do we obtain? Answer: 1.04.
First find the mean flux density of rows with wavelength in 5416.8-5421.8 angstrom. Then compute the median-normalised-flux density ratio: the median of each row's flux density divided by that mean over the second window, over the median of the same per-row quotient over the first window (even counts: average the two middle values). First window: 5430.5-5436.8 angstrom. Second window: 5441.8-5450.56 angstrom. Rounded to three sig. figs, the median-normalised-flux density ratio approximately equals 1.04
